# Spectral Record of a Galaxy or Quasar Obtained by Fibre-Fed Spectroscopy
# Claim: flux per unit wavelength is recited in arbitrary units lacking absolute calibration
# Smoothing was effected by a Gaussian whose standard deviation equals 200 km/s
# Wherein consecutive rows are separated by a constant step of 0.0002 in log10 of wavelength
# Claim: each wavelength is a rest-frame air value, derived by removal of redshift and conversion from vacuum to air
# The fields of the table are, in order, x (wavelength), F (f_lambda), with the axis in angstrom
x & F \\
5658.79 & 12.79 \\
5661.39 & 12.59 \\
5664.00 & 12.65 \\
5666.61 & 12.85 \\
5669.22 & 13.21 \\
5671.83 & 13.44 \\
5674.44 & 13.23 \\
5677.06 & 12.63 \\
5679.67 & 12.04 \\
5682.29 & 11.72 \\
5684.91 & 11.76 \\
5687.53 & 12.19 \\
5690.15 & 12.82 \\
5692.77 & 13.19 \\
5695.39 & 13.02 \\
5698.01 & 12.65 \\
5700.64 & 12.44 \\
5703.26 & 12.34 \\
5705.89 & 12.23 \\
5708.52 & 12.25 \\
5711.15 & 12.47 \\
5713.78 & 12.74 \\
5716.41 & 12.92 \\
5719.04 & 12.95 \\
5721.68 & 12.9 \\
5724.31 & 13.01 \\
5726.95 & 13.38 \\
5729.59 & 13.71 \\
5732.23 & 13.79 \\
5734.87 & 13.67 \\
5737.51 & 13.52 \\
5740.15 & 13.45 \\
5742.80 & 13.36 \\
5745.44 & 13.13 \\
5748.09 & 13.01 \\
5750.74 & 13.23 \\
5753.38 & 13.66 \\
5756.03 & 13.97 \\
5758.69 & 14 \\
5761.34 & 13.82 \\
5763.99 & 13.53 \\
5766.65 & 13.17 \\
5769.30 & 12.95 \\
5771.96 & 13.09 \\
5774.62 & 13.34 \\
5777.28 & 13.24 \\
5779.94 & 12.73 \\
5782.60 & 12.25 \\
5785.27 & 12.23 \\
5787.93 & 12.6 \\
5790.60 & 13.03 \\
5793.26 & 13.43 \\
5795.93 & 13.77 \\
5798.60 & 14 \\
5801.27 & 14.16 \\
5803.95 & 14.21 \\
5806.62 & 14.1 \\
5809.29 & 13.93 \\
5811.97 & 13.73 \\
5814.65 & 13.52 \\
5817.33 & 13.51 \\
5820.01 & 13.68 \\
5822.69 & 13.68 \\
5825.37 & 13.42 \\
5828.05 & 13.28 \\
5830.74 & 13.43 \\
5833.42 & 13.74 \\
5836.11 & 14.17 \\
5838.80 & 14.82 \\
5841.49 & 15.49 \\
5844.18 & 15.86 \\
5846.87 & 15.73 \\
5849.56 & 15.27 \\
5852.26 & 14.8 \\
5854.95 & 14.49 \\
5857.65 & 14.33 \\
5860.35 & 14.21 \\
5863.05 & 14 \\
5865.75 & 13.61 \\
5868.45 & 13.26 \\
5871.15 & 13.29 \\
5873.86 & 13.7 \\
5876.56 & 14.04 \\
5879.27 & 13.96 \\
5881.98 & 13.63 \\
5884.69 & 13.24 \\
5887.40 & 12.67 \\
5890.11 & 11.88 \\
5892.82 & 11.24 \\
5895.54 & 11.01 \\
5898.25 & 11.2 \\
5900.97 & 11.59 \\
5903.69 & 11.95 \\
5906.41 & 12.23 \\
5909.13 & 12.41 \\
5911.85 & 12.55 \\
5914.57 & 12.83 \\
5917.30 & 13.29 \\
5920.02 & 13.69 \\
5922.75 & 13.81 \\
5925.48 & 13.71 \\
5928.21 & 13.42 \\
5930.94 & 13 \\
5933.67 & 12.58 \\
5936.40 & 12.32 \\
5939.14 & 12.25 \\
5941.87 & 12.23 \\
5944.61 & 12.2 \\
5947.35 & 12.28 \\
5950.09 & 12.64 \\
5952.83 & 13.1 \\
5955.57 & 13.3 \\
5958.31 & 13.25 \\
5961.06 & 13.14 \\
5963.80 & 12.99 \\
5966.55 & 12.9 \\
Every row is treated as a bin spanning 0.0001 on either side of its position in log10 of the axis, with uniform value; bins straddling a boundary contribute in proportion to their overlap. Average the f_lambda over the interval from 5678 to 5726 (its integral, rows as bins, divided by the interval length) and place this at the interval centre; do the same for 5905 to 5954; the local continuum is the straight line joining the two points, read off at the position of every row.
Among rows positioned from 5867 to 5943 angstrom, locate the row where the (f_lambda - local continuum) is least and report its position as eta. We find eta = 5895.54 angstrom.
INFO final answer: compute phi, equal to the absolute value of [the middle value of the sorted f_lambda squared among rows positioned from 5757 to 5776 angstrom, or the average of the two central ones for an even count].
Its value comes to 178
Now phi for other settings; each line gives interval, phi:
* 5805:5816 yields 191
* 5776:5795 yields 162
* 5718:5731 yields 169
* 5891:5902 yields 126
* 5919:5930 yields 188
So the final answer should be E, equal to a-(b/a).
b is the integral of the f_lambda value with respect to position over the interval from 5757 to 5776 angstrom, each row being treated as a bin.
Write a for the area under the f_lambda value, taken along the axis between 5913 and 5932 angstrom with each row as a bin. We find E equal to 253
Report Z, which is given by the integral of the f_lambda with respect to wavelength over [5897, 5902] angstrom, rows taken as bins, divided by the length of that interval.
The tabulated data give 11.4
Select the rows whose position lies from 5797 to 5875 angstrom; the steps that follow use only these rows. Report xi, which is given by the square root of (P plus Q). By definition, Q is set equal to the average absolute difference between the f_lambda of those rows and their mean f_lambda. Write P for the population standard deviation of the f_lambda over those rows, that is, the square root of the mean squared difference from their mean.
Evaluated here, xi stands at 1.1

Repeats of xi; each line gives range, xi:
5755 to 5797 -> 1.0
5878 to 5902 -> 1.4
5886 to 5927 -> 1.3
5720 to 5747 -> 0.7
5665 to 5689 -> 1.1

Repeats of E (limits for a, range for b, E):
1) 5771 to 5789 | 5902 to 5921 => 229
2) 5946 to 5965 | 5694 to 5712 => 245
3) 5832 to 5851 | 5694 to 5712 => 284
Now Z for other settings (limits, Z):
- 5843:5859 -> 15.1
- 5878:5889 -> 13.3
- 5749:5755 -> 13.5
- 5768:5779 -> 13.1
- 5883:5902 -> 11.9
